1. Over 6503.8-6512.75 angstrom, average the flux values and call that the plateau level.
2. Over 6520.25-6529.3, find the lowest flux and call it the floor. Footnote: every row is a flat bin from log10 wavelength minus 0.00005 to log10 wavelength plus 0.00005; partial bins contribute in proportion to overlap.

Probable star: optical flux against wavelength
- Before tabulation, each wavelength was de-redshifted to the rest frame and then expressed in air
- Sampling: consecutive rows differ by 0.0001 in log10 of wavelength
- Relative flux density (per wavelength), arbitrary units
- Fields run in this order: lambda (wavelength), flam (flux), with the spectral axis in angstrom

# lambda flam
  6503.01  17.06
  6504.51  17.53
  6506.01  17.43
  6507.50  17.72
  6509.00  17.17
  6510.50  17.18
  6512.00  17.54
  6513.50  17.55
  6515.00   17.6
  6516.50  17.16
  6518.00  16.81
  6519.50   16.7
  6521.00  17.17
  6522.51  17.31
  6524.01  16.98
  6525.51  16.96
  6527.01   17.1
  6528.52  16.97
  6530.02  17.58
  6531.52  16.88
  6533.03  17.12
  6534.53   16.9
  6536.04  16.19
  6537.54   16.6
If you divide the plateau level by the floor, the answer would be 1.028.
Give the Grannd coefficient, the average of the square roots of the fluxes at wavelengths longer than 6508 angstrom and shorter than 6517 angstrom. 4.17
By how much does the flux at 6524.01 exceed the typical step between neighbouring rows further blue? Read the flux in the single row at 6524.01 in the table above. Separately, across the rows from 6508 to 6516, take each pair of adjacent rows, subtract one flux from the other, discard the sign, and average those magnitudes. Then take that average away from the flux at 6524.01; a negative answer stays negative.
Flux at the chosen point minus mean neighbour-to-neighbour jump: 16.9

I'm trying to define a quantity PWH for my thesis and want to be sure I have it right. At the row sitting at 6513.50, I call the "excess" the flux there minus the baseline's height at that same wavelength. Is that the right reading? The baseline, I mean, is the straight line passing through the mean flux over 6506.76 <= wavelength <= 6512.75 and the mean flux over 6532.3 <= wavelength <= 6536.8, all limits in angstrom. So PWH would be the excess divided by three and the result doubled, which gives 0.17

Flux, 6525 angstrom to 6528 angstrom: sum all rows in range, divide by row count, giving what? 17.0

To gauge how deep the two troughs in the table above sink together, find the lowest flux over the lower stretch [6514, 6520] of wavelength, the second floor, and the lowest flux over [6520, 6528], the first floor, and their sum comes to 33.7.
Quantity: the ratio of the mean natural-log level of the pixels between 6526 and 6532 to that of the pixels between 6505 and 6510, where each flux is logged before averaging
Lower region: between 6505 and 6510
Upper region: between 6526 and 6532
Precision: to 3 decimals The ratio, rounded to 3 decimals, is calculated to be 0.994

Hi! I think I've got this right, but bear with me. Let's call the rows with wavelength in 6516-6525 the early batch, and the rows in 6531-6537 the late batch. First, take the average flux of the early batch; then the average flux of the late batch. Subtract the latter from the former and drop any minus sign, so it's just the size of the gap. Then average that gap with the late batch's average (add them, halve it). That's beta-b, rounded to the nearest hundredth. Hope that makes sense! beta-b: 8.51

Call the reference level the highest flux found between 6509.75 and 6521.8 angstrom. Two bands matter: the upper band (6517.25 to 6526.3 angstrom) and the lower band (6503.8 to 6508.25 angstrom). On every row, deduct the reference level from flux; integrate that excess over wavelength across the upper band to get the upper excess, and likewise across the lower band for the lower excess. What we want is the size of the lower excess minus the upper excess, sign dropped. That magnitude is 5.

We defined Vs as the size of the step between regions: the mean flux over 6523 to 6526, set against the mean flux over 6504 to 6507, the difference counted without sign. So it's 0.5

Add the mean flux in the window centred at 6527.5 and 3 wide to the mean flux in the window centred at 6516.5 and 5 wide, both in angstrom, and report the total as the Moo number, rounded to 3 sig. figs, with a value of 34.2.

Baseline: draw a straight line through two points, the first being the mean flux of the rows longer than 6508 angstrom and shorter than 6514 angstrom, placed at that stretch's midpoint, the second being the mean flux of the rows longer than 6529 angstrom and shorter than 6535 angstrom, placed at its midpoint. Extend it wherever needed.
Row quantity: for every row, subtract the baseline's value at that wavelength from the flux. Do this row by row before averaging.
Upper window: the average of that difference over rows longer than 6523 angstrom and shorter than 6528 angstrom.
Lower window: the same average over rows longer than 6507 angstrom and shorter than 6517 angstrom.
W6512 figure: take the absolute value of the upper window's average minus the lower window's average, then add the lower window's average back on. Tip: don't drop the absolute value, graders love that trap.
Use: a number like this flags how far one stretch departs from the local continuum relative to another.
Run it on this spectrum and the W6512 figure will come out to 0.32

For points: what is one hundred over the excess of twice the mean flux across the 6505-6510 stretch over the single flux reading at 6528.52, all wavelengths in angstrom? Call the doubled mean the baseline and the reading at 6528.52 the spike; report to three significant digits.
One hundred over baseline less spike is 5.58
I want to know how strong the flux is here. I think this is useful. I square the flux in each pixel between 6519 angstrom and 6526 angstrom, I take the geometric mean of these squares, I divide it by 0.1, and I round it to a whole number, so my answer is 2898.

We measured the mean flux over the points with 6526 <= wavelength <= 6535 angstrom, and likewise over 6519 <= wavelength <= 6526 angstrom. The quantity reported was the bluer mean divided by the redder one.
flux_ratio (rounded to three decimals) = 0.996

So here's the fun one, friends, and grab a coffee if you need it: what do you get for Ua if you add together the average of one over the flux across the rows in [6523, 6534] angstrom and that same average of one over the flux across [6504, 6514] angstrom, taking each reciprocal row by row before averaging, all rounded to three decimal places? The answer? 0.116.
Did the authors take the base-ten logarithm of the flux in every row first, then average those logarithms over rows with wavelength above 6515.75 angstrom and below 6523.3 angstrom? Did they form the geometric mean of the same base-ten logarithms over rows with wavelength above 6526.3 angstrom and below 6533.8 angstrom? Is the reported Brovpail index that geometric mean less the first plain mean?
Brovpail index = 0.003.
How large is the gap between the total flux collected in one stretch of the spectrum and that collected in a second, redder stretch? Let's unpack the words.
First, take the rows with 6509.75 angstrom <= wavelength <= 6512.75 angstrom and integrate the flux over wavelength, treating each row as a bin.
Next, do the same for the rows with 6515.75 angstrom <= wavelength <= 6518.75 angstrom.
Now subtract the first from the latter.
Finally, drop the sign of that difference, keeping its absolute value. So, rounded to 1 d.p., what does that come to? 1.1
